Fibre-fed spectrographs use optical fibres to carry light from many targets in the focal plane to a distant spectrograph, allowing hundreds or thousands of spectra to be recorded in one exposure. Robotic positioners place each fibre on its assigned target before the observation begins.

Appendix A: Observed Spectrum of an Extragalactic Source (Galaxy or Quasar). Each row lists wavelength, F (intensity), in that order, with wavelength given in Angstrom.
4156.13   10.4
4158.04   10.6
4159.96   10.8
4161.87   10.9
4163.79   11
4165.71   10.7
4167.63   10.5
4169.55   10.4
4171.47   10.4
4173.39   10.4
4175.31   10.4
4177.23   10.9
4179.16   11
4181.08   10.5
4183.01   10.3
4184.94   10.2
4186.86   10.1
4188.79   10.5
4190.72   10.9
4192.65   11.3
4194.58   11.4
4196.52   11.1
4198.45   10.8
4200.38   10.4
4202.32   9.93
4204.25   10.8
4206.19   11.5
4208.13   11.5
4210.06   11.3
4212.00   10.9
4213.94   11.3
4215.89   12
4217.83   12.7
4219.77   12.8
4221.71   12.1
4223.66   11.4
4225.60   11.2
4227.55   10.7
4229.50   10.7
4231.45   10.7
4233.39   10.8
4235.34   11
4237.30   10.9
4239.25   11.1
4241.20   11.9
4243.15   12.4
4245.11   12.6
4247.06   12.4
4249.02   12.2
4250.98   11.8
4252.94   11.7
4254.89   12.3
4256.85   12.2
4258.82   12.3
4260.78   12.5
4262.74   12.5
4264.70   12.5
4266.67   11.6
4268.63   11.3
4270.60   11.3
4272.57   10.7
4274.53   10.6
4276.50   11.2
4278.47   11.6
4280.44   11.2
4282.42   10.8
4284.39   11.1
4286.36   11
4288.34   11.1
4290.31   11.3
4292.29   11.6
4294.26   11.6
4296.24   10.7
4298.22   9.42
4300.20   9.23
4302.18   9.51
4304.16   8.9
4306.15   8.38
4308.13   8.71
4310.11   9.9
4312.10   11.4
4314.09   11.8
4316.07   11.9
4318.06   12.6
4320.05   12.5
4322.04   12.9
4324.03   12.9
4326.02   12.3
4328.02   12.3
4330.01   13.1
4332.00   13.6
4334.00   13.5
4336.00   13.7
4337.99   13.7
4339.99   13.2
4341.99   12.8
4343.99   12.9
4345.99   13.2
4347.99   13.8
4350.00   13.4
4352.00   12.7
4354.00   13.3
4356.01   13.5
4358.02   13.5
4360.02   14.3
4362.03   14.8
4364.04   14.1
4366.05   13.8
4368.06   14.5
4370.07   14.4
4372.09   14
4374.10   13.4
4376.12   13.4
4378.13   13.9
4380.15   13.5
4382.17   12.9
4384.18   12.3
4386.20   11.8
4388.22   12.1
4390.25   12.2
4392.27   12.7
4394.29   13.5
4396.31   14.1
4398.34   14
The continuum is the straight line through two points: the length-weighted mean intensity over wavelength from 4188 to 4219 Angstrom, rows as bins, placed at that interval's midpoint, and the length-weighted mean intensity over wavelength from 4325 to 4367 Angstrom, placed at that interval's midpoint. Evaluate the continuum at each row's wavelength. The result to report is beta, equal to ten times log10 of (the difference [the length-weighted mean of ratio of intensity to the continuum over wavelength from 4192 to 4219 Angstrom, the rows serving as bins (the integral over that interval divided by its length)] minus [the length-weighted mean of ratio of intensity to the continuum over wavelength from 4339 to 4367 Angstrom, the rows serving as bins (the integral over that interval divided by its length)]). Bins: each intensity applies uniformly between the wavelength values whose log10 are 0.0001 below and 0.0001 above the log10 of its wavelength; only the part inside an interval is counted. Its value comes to -27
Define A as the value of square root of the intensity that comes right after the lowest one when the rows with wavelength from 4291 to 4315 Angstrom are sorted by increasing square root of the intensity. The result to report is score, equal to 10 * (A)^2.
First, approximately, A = 3.0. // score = 87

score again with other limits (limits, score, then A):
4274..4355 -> 87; 3.0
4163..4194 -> 102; 3.2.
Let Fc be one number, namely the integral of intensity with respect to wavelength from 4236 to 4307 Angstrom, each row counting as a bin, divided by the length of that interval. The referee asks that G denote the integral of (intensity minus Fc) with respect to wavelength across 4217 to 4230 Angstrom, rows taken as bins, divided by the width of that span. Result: 0.4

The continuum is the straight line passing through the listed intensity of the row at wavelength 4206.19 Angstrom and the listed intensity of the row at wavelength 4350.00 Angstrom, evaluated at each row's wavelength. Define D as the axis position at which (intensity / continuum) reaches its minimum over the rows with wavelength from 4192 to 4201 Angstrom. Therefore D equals 4200.38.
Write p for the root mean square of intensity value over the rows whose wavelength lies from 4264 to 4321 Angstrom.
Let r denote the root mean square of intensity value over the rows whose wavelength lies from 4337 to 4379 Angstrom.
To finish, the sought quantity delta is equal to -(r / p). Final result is -1.25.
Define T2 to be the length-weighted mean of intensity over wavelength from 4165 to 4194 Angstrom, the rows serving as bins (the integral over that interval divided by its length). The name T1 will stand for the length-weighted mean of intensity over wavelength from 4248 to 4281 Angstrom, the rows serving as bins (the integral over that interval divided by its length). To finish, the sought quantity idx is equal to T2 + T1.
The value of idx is 22.3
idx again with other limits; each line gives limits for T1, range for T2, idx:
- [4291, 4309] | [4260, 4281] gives 21.4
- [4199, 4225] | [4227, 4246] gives 22.7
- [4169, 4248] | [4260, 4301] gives 22.3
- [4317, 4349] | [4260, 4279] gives 24.6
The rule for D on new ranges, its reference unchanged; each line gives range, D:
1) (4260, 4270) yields 4268.63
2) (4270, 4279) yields 4274.53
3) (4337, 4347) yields 4341.99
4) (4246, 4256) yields 4252.94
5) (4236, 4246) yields 4237.30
